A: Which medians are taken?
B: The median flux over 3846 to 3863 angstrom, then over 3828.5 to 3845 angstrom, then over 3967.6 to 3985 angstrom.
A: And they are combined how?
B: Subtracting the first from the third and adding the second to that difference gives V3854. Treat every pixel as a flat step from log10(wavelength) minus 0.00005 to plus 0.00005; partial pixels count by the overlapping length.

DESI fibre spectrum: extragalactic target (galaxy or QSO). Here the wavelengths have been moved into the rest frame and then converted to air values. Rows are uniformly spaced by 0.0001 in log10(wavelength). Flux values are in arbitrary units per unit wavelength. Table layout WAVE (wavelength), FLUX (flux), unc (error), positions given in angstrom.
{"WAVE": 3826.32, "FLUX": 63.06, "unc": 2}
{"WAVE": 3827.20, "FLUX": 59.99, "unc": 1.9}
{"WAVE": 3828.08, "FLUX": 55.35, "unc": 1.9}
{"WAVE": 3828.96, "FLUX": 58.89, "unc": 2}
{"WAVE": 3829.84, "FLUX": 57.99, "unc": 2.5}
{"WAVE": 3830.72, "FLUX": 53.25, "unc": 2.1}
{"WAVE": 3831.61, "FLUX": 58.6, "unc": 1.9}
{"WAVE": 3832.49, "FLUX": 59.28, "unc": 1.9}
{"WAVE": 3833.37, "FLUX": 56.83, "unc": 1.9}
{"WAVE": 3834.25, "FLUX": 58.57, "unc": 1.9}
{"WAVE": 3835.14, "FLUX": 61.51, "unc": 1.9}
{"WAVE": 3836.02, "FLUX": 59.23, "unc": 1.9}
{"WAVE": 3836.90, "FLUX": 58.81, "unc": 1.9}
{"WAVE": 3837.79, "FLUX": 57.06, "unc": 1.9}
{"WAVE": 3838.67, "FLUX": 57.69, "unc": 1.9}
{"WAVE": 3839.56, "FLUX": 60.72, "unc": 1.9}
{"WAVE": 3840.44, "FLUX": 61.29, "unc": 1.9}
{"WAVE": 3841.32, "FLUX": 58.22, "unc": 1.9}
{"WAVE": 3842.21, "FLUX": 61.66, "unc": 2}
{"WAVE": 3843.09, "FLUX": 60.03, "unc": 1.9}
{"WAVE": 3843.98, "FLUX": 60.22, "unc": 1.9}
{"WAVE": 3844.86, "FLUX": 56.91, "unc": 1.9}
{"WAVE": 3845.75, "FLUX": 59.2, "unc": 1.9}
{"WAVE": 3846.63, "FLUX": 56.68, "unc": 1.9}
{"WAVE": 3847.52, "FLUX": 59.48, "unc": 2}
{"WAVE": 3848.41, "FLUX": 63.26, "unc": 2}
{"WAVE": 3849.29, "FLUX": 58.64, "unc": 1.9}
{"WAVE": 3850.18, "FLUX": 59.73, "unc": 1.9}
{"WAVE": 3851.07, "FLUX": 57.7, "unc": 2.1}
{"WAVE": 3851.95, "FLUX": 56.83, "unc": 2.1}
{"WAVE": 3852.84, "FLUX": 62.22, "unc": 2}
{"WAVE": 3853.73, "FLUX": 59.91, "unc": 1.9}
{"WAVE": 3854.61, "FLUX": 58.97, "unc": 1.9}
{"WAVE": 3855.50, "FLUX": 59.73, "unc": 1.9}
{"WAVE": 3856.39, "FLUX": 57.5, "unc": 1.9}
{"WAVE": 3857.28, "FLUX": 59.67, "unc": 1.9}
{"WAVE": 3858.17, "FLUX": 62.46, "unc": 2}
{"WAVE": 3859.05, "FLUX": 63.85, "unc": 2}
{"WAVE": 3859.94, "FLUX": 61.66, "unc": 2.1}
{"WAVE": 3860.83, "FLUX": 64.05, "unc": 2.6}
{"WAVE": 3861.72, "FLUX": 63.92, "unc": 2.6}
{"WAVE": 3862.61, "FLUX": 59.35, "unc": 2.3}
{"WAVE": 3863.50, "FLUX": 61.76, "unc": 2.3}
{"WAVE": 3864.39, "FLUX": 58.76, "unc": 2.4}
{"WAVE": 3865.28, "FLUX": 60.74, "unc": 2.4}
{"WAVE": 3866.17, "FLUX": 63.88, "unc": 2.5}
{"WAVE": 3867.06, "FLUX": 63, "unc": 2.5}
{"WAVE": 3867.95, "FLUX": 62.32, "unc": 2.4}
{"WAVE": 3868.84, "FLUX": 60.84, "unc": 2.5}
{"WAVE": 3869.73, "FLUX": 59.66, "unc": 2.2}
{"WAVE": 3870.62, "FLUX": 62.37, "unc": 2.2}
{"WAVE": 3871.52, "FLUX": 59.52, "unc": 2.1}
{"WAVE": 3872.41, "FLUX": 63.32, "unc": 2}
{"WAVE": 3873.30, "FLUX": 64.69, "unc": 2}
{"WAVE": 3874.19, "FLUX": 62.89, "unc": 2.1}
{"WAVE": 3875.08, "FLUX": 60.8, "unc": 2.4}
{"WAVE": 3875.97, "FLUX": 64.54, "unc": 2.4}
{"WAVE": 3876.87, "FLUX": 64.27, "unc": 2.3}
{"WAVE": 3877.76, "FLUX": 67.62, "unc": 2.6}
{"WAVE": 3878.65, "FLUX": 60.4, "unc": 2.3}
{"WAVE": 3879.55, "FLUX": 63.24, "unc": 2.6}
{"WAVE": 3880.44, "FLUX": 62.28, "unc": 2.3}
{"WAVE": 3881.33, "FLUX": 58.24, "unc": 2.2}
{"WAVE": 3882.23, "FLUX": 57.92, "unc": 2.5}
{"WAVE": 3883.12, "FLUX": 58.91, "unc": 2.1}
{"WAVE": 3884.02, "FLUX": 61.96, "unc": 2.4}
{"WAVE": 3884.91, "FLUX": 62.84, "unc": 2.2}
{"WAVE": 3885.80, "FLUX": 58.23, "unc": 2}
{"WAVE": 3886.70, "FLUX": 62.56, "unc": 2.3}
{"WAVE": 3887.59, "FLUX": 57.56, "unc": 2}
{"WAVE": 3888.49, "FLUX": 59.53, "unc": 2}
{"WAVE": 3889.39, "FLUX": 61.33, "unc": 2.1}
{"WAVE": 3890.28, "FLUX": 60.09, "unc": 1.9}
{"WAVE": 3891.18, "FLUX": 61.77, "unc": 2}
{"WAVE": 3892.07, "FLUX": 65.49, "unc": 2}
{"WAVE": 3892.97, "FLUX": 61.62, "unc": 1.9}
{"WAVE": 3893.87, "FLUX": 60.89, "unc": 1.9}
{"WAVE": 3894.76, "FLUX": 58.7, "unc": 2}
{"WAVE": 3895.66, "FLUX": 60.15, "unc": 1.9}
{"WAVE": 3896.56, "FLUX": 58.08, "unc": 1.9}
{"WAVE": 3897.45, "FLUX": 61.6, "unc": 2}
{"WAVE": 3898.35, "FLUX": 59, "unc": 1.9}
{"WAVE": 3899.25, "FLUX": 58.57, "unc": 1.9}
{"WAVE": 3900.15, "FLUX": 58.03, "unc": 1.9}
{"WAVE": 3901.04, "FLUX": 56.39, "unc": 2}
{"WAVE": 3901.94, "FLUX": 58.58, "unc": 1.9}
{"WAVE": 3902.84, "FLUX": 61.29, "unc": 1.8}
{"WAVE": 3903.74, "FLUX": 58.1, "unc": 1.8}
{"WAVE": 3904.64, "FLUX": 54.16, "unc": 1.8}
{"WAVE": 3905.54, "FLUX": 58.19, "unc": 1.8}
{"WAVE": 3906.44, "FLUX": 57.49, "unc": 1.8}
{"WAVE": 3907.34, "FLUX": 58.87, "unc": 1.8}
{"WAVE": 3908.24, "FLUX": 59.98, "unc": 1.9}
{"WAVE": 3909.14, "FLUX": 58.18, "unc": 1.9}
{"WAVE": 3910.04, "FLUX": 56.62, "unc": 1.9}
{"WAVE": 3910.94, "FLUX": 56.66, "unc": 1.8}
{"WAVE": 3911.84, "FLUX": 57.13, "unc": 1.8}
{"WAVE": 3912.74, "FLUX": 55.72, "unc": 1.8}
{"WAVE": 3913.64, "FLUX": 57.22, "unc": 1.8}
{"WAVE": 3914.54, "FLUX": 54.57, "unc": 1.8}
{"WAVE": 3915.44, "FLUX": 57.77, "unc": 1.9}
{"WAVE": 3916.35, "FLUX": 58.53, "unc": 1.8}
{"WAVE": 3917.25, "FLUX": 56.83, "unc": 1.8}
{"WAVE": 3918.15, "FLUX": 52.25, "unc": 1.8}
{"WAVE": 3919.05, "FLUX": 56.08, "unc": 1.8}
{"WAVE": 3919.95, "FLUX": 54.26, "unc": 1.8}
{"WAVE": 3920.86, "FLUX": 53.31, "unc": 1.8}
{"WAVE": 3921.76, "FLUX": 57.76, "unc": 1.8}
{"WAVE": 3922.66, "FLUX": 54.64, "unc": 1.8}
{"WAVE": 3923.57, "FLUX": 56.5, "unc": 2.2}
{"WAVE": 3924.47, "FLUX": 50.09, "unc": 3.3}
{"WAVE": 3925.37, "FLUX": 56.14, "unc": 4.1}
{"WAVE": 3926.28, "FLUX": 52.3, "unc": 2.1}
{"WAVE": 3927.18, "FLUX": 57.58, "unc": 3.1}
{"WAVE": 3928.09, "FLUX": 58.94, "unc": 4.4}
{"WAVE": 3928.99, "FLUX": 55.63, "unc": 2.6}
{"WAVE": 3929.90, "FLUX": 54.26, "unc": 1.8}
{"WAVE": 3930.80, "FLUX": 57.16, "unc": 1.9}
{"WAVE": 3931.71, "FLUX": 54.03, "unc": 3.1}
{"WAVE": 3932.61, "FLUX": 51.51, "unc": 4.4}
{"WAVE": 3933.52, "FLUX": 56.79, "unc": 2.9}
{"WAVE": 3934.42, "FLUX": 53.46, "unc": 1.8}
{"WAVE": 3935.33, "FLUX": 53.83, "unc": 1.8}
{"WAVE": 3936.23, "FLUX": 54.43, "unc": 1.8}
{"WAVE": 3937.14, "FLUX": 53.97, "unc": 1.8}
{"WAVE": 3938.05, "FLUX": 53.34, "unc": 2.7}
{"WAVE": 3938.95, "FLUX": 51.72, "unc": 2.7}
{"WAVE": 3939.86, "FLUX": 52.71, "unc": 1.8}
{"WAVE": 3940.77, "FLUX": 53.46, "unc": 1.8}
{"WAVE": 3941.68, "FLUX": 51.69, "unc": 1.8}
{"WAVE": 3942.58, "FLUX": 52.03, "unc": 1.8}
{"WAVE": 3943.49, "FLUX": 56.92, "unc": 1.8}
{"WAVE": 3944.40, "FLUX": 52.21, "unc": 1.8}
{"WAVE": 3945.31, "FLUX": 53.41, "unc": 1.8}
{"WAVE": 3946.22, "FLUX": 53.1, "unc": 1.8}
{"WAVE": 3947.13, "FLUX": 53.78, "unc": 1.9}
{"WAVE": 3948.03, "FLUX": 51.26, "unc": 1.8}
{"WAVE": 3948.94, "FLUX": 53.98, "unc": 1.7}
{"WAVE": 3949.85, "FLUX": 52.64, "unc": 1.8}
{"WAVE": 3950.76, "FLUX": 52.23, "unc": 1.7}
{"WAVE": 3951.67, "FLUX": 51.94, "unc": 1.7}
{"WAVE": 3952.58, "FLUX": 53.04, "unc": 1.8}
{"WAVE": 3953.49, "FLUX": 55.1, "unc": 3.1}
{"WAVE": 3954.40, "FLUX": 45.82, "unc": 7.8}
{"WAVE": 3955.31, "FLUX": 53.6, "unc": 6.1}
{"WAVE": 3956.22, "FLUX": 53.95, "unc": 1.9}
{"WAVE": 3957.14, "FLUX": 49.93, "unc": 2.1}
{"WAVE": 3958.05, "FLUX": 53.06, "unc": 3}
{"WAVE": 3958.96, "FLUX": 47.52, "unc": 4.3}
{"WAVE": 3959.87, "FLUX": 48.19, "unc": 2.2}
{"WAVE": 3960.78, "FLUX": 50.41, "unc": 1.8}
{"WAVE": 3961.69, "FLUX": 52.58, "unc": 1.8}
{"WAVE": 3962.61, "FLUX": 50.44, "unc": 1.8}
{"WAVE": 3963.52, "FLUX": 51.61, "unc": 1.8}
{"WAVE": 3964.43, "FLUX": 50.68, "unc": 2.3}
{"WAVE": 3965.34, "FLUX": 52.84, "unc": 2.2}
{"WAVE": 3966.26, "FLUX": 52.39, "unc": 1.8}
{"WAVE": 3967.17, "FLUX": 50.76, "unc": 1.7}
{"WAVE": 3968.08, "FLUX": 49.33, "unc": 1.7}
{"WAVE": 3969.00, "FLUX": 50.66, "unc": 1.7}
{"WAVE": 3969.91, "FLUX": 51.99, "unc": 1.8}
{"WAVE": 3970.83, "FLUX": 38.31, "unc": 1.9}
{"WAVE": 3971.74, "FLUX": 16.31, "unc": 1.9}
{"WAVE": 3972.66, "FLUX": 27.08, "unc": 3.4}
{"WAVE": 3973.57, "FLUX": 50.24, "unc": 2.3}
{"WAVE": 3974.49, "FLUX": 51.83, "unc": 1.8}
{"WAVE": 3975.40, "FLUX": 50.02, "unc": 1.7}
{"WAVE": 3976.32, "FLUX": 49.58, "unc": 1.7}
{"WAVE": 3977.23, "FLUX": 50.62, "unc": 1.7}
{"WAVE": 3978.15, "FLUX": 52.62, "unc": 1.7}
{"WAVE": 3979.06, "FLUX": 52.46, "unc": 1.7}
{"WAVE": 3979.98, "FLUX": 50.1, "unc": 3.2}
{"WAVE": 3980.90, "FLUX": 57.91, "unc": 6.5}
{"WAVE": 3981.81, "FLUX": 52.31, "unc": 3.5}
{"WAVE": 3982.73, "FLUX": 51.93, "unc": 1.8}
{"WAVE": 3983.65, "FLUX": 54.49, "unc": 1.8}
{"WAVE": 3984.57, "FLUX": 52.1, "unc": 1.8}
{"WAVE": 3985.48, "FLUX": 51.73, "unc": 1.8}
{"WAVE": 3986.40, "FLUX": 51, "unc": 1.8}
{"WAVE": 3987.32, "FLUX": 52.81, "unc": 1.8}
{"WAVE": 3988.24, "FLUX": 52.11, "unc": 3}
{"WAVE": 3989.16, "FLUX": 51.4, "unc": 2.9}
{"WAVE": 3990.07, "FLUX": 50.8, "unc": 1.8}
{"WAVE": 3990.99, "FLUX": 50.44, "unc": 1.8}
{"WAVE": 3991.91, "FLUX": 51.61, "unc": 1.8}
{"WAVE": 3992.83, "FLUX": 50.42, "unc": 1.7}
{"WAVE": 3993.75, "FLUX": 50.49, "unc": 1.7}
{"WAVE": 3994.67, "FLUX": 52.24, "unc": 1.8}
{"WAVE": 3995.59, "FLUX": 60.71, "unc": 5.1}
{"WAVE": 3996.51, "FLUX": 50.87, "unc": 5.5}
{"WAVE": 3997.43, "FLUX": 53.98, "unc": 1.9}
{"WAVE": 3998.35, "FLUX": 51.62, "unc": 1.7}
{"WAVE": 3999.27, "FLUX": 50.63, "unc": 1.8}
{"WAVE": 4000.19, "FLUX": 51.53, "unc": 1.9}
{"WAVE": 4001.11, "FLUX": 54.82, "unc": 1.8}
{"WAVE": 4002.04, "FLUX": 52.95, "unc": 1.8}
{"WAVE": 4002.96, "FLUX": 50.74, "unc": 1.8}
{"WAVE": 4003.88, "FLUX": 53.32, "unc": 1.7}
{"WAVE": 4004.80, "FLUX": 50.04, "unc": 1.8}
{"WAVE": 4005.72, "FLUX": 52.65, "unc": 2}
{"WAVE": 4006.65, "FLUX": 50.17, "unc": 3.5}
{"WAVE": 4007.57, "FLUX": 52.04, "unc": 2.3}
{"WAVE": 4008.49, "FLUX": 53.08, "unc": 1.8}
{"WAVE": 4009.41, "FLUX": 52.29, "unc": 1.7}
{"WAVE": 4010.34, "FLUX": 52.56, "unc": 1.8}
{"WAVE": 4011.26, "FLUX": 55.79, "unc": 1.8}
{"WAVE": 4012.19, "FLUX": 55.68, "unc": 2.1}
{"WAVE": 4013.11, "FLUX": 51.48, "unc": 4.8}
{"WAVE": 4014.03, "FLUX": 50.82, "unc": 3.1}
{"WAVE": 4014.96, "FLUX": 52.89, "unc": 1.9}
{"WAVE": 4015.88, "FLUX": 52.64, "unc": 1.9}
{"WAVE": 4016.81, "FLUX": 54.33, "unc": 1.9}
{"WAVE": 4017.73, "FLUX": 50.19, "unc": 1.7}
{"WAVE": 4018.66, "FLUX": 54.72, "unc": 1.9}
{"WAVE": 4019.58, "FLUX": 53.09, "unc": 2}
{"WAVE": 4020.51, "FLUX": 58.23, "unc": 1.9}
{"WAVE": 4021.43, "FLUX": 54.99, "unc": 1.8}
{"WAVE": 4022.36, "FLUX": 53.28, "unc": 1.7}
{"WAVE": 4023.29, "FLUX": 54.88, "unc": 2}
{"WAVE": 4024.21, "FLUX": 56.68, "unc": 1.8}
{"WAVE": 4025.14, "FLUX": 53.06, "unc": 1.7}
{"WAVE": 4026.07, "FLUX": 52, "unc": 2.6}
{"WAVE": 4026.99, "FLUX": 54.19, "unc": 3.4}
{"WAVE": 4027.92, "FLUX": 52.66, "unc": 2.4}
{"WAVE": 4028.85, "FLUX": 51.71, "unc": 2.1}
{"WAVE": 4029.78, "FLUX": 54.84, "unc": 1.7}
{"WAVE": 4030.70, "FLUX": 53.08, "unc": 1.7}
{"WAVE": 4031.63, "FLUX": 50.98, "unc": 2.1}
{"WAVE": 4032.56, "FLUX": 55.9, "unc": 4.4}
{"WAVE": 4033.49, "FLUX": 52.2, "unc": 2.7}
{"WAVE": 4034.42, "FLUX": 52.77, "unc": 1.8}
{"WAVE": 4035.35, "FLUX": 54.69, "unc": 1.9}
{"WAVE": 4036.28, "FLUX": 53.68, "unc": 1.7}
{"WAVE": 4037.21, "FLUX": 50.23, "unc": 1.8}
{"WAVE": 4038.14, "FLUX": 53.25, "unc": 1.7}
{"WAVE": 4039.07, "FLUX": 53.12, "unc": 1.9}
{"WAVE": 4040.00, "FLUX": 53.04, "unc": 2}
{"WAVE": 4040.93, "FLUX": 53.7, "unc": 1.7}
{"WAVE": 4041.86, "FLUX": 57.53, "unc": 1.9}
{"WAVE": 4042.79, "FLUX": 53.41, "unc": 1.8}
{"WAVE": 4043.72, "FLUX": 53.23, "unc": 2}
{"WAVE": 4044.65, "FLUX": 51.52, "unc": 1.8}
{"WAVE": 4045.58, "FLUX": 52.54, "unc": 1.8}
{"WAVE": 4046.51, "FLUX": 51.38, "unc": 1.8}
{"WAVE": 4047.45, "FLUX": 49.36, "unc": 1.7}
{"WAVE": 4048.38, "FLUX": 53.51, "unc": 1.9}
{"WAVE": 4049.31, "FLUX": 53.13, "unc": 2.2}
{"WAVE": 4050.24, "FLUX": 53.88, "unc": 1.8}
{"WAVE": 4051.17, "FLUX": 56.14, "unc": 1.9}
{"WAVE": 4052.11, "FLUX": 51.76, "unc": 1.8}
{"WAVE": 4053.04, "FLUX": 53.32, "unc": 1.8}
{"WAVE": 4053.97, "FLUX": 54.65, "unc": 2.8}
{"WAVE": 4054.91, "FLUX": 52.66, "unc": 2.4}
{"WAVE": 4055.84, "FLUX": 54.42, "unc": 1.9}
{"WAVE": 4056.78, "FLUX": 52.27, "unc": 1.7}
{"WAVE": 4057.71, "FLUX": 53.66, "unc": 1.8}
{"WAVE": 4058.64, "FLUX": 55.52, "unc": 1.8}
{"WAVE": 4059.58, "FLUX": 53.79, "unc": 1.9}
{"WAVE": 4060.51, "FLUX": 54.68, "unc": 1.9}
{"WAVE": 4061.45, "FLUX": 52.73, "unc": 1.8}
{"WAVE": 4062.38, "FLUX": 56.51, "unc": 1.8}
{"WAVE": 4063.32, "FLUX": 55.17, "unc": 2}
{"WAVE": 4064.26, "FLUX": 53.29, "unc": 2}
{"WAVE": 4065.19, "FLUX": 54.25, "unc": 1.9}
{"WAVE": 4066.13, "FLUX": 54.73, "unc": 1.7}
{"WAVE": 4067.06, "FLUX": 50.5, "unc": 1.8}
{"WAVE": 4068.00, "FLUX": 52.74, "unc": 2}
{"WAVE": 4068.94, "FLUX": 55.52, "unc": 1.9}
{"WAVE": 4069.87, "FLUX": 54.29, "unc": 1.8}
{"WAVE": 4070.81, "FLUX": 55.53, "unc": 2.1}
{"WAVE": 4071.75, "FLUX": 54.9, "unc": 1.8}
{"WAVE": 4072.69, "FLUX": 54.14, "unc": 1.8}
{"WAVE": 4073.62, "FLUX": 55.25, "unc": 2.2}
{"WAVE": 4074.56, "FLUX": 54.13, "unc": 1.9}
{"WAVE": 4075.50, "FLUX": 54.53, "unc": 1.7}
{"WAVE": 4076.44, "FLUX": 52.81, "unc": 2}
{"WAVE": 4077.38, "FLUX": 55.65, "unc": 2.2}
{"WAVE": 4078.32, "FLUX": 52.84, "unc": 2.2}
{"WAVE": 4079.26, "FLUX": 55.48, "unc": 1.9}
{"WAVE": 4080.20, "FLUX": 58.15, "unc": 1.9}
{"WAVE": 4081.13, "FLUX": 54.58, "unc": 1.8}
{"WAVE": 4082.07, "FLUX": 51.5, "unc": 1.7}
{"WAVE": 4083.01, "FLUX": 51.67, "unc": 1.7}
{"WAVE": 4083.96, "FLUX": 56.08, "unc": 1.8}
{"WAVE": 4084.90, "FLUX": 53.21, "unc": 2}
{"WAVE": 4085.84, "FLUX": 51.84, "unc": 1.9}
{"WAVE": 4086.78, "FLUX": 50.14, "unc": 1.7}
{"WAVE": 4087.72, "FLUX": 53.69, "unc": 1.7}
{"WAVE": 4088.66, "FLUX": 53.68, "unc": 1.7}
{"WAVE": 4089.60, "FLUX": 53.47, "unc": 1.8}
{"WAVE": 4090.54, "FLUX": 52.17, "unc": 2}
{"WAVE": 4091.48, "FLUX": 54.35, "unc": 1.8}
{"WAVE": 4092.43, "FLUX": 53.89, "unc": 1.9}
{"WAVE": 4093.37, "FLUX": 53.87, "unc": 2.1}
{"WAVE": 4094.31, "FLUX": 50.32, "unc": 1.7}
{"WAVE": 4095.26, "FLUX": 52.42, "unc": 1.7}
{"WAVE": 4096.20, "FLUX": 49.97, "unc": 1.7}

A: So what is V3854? 49.7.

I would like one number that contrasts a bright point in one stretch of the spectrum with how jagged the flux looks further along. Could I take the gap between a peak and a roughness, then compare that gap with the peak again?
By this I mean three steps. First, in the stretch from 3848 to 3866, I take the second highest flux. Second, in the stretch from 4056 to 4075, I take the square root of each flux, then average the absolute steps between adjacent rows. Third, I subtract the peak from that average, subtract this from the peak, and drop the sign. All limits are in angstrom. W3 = 128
